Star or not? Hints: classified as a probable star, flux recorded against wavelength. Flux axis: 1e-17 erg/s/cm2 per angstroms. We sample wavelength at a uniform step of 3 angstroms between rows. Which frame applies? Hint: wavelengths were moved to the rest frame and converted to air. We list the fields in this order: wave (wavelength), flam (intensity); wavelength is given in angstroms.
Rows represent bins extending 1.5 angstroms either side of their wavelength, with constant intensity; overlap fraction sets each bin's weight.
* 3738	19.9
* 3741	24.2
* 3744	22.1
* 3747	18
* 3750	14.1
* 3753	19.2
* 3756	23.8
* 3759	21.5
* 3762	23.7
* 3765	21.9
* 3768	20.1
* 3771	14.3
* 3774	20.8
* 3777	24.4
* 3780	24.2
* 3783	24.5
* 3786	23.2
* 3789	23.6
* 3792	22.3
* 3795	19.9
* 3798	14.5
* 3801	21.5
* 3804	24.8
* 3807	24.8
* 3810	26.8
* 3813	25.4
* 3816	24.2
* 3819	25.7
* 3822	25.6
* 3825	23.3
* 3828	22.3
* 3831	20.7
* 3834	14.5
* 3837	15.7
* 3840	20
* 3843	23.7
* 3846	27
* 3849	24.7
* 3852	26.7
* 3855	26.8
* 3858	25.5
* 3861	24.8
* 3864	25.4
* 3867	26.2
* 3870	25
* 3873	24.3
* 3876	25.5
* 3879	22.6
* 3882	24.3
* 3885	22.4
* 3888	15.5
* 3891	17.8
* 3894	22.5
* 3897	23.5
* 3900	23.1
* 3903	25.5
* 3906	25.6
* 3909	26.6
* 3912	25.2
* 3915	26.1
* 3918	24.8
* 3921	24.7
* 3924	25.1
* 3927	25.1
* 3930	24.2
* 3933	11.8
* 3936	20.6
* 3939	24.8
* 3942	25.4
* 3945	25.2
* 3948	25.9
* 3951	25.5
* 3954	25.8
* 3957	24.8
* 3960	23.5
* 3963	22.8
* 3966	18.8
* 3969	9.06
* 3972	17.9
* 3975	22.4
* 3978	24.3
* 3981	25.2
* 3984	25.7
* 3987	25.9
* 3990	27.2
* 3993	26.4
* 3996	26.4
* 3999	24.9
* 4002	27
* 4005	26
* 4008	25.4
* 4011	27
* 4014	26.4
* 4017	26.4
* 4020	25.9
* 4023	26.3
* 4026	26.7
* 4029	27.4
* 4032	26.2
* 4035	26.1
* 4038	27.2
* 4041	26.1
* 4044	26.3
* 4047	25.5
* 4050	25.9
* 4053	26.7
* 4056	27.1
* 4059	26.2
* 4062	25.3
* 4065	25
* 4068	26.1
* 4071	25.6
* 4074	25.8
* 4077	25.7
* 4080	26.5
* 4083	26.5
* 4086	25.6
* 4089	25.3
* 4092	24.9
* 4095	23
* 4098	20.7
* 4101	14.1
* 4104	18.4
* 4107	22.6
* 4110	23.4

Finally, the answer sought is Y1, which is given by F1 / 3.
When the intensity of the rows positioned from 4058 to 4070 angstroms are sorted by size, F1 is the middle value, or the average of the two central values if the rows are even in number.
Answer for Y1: 8.57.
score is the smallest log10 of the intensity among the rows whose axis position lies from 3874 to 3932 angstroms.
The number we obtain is 1.19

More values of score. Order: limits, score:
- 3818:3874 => 1.16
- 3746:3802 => 1.15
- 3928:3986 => 0.96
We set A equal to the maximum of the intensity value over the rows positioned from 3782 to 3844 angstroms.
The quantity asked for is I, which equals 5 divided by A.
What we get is 0.187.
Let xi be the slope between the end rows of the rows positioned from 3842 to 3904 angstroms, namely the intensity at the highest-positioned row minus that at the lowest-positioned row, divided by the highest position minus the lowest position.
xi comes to 0.03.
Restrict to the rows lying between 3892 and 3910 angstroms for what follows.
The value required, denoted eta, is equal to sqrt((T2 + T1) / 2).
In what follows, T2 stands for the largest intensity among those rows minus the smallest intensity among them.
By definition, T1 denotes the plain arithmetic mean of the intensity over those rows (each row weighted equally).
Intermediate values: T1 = 24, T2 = 4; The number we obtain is 3.78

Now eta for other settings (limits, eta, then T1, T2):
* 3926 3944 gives 4.22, 22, 14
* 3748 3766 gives 3.90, 21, 10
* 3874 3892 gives 3.96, 21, 10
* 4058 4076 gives 3.67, 26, 1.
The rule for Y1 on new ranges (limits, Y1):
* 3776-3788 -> 8.10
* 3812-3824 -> 8.50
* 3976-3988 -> 8.48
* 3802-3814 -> 8.37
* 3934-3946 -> 8.33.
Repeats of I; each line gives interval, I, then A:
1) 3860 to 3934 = 0.188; 26.6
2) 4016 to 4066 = 0.182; 27.4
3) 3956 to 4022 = 0.184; 27.2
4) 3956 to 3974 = 0.202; 24.8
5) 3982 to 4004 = 0.184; 27.2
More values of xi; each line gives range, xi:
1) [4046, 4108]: -0.05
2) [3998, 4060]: 0.02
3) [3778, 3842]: -0.07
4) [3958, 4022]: 0.04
